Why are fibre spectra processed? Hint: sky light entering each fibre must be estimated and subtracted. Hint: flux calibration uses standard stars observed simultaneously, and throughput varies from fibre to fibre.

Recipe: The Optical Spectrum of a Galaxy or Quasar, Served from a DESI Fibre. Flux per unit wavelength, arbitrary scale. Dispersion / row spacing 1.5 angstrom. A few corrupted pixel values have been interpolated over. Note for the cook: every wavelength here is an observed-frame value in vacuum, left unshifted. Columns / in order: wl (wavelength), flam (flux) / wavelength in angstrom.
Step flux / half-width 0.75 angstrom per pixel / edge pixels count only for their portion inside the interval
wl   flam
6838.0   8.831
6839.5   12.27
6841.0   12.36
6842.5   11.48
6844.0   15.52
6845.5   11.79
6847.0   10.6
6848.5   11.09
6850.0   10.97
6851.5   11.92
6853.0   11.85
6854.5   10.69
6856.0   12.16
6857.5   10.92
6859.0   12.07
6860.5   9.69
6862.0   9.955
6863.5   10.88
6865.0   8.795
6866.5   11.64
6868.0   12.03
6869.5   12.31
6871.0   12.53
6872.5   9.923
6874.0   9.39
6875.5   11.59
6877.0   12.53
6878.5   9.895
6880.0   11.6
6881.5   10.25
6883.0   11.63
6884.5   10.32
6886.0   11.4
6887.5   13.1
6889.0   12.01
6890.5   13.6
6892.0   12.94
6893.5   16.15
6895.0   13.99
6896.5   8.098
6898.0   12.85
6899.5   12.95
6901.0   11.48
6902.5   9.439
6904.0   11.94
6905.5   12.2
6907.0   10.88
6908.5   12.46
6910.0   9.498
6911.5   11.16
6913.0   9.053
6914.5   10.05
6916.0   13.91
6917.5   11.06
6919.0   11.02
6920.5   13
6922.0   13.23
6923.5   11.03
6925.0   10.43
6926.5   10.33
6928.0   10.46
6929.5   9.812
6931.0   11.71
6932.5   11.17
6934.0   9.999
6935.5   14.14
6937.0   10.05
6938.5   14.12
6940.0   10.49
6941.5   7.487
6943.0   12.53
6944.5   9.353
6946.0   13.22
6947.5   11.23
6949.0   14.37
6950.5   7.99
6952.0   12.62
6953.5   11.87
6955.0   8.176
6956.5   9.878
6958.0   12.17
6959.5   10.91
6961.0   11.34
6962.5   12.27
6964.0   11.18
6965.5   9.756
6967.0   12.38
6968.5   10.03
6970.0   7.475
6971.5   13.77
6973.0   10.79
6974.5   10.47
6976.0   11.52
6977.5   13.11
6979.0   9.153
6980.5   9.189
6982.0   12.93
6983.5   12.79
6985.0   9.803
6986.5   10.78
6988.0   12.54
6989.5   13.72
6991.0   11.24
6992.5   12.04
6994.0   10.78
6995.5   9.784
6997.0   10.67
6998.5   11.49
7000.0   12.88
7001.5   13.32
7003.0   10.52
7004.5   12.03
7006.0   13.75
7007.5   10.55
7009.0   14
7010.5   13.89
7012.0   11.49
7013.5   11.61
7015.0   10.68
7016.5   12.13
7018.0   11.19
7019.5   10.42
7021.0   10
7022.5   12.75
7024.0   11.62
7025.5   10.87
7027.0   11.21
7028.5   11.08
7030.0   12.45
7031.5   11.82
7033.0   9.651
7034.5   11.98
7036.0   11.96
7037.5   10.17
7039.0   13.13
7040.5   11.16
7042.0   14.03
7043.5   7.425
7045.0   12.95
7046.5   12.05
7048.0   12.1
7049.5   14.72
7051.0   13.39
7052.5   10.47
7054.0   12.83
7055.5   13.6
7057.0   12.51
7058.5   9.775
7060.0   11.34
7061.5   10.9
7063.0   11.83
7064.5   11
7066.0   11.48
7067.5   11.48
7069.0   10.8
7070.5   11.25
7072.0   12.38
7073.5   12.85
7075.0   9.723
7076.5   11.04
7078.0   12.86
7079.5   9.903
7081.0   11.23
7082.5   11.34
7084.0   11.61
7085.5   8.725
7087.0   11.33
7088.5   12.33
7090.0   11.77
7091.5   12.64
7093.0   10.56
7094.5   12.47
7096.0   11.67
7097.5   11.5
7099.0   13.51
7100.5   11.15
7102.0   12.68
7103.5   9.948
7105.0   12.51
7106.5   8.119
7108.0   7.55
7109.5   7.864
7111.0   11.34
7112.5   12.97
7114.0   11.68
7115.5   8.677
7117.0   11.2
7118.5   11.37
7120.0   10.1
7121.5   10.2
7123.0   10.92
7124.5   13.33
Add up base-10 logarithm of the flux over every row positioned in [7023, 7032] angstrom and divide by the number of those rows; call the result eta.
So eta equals 1.06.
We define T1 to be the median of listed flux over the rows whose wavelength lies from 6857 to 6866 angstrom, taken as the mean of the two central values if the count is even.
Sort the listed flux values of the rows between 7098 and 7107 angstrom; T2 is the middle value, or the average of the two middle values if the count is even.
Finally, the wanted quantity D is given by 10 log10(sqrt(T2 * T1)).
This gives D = 10.5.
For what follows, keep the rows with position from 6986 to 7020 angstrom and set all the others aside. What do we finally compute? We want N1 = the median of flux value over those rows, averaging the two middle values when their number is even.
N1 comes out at 11.5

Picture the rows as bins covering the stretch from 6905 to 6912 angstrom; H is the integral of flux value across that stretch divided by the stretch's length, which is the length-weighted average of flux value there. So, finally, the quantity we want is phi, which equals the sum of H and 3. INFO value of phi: 14.2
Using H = 11.2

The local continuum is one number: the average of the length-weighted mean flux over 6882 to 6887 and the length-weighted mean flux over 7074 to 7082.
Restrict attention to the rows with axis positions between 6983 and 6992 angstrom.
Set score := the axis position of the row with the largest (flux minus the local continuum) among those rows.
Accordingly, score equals 6989.5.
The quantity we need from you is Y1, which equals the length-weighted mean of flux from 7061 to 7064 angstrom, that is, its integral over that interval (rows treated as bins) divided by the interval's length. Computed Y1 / 11.37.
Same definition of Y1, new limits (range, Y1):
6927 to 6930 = 10.18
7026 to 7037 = 11.41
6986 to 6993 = 12.11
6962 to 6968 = 11.30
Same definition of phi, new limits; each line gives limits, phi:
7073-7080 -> 14.3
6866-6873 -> 14.8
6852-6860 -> 14.5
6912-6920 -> 14.1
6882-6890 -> 14.7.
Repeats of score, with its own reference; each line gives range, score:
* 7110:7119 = 7112.5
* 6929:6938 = 6935.5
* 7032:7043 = 7042.0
